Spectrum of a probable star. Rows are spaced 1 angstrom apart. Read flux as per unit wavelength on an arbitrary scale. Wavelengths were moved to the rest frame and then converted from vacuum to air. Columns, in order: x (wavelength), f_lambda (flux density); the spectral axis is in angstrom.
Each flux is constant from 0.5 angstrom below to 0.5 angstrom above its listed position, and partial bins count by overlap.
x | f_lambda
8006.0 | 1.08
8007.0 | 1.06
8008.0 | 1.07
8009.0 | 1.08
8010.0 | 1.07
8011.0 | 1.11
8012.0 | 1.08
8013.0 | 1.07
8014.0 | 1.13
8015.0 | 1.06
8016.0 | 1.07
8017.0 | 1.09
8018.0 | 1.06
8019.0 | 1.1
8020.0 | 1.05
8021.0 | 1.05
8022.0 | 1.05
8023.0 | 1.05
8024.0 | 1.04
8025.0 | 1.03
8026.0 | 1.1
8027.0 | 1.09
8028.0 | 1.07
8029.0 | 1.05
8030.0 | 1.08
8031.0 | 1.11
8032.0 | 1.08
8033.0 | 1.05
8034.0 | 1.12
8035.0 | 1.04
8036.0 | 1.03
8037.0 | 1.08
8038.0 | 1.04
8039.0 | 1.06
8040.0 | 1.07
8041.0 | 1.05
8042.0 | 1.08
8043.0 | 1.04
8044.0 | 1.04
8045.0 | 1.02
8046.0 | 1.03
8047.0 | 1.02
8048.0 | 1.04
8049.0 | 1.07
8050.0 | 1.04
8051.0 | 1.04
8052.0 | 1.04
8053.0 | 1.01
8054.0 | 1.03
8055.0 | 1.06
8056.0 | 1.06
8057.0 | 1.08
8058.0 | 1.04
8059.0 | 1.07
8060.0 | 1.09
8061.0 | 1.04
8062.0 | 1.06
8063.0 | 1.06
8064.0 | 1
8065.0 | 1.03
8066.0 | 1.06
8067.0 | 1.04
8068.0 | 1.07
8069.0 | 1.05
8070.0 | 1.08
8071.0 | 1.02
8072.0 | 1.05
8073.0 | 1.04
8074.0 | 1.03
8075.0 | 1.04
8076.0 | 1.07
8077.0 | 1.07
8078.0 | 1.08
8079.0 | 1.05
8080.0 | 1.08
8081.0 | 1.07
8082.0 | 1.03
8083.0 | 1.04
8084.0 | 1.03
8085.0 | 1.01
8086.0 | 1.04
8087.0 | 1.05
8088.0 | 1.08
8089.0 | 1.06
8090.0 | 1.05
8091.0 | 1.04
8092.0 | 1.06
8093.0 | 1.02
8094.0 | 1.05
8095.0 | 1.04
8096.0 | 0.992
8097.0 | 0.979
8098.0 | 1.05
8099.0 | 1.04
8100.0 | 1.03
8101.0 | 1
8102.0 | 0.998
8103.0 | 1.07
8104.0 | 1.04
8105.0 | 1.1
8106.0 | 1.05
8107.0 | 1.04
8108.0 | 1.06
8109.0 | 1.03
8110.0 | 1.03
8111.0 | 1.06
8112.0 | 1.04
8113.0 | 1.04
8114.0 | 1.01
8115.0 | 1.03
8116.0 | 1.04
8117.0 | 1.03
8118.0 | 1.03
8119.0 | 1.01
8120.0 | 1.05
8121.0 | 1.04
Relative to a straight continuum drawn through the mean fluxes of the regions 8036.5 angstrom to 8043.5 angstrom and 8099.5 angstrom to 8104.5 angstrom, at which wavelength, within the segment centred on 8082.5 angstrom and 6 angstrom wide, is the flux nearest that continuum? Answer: 8083.0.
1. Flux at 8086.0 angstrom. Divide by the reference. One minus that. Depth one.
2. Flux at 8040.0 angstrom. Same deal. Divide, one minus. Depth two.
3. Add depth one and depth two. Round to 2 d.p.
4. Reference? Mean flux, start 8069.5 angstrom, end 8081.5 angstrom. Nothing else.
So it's 0.00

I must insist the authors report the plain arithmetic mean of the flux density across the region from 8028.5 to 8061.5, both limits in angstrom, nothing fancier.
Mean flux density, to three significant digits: 1.05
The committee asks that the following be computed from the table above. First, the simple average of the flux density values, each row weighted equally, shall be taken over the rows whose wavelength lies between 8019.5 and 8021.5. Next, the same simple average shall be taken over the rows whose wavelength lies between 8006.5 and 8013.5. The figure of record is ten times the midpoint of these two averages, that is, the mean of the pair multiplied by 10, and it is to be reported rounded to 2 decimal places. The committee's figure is 10.64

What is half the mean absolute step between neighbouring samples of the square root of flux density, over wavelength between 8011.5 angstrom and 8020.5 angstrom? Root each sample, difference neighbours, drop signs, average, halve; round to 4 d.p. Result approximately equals 0.0087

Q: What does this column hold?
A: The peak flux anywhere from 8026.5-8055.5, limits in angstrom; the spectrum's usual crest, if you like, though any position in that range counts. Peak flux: 1.12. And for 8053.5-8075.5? 1.09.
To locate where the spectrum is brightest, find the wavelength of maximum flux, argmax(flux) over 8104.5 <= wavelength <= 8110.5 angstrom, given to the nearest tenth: 8105.0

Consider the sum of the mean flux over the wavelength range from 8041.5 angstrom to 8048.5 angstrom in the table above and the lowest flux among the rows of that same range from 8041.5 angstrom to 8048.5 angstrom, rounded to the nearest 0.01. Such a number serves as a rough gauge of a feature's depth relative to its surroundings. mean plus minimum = 2.06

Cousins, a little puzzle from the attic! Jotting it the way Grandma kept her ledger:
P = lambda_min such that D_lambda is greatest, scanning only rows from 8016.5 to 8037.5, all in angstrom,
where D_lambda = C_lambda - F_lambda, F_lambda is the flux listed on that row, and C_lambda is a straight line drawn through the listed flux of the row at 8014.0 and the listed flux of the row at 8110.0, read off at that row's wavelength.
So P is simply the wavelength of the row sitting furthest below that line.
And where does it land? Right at 8025.0 angstrom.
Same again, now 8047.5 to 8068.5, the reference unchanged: 8053.0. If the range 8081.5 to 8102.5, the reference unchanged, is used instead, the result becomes 8097.0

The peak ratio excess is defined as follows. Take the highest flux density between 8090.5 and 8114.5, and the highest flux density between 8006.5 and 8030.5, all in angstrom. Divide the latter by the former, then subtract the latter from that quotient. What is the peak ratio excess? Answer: -0.103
